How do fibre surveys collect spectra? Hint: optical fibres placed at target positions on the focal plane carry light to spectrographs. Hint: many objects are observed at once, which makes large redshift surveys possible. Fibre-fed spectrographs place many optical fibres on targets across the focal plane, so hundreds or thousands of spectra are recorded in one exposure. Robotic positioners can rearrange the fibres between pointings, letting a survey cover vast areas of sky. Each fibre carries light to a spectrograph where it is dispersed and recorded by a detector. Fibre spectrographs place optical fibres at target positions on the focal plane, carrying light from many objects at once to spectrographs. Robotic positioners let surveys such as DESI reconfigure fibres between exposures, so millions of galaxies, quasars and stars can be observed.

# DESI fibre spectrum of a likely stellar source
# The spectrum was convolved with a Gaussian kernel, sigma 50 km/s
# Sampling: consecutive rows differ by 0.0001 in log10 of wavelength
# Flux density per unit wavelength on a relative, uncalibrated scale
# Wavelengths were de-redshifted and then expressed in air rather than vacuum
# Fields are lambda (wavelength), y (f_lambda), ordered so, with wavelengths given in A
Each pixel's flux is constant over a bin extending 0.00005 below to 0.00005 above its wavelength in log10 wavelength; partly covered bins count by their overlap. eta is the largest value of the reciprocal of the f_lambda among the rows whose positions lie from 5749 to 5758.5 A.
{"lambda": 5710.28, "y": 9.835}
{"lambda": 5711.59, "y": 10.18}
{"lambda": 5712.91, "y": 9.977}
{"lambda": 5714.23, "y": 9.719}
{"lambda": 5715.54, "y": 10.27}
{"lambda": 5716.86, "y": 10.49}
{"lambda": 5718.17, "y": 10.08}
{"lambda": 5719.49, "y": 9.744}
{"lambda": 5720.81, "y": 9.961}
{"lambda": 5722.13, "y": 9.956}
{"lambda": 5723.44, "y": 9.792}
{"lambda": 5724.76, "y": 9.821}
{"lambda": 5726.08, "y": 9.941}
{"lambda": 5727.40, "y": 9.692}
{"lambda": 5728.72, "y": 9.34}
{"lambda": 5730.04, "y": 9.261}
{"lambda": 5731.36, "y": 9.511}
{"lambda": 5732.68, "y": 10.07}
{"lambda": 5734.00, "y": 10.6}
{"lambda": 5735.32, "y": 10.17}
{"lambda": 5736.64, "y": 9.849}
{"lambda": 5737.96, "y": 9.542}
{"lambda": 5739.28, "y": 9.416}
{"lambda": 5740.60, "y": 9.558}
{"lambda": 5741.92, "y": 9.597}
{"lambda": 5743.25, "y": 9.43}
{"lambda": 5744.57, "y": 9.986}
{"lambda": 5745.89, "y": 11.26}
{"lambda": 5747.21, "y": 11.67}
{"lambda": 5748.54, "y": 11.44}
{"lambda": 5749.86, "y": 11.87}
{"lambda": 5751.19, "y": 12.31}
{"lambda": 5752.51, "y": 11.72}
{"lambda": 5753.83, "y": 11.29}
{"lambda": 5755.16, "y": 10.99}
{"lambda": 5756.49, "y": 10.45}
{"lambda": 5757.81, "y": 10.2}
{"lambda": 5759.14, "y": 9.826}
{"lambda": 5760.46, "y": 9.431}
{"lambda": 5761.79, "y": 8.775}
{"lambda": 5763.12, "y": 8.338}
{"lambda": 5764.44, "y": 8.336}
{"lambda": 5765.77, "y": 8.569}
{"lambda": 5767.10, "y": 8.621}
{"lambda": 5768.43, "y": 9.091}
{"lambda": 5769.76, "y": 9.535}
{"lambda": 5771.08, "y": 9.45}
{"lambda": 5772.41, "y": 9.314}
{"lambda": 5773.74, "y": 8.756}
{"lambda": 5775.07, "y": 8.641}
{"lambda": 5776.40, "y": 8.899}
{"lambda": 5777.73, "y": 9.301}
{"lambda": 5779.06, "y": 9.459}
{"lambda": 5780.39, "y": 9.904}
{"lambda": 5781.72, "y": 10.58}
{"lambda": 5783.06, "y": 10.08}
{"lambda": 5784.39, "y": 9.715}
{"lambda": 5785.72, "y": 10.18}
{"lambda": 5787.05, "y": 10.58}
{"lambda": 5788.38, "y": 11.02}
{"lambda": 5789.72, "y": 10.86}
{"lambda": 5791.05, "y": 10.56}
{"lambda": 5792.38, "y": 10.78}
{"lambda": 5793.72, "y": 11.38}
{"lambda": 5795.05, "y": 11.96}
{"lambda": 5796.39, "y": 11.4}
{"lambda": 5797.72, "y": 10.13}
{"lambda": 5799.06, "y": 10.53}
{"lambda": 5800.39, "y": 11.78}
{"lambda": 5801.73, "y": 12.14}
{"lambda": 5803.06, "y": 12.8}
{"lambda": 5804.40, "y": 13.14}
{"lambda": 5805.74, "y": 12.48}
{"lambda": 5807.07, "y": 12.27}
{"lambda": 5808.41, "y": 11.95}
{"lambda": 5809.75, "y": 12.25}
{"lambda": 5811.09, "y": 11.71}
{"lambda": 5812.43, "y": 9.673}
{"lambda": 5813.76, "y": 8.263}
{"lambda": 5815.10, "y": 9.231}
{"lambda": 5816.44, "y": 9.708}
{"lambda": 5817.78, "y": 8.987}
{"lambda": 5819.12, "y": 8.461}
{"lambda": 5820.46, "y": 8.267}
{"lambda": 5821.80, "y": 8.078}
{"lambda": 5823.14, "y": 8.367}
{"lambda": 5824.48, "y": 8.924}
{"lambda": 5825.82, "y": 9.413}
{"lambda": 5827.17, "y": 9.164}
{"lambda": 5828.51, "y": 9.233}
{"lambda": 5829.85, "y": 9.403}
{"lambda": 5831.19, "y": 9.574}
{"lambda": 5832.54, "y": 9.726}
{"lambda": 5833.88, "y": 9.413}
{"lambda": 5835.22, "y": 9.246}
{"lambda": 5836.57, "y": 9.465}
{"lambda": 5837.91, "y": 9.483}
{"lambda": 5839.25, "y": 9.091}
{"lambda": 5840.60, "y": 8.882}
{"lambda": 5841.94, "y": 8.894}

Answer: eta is 0.098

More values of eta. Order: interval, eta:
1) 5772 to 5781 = 0.116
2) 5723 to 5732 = 0.108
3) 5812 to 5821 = 0.121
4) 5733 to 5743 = 0.106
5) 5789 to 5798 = 0.099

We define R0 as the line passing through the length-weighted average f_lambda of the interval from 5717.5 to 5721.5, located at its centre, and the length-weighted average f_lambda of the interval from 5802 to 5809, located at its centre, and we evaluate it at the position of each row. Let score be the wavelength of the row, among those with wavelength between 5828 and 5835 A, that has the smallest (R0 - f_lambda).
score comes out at 5832.54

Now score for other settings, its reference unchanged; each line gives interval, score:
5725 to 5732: 5726.08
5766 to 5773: 5769.76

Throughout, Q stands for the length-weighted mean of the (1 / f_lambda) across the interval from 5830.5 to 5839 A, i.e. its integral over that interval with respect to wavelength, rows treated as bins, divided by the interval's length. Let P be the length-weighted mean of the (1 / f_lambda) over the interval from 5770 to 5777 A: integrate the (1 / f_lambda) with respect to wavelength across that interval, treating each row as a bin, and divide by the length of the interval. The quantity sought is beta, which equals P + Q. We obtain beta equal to 0.217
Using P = 0.111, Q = 0.106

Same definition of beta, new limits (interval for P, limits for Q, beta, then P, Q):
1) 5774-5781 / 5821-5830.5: 0.221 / 0.109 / 0.112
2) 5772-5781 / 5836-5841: 0.218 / 0.109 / 0.108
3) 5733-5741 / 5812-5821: 0.214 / 0.102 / 0.112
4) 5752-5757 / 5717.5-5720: 0.191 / 0.090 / 0.101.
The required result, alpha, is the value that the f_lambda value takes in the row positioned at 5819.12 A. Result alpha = 8.461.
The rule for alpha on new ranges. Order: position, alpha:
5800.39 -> 11.78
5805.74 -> 12.48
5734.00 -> 10.6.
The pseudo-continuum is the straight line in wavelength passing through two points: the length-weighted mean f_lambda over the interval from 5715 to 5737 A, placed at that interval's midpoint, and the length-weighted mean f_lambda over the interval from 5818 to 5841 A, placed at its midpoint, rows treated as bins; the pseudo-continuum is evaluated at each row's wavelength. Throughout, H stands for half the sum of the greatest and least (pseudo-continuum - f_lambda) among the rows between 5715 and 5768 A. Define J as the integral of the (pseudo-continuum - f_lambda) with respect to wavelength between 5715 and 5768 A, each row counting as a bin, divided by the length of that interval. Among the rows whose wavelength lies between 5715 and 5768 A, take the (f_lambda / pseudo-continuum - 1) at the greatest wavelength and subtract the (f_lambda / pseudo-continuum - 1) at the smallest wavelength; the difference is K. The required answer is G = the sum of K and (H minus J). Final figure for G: -0.55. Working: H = -0.7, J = -0.2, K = -0.13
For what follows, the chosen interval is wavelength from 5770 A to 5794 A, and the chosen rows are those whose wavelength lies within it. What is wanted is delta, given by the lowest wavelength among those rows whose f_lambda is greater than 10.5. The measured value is 5781.72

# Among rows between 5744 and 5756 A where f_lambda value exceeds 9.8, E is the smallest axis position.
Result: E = 5744.57 A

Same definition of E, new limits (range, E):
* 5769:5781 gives 5780.39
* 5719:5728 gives 5720.81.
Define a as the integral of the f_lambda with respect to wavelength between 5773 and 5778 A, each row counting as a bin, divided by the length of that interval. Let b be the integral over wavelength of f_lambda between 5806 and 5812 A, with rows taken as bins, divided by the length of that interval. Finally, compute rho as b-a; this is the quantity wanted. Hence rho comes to 3.1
